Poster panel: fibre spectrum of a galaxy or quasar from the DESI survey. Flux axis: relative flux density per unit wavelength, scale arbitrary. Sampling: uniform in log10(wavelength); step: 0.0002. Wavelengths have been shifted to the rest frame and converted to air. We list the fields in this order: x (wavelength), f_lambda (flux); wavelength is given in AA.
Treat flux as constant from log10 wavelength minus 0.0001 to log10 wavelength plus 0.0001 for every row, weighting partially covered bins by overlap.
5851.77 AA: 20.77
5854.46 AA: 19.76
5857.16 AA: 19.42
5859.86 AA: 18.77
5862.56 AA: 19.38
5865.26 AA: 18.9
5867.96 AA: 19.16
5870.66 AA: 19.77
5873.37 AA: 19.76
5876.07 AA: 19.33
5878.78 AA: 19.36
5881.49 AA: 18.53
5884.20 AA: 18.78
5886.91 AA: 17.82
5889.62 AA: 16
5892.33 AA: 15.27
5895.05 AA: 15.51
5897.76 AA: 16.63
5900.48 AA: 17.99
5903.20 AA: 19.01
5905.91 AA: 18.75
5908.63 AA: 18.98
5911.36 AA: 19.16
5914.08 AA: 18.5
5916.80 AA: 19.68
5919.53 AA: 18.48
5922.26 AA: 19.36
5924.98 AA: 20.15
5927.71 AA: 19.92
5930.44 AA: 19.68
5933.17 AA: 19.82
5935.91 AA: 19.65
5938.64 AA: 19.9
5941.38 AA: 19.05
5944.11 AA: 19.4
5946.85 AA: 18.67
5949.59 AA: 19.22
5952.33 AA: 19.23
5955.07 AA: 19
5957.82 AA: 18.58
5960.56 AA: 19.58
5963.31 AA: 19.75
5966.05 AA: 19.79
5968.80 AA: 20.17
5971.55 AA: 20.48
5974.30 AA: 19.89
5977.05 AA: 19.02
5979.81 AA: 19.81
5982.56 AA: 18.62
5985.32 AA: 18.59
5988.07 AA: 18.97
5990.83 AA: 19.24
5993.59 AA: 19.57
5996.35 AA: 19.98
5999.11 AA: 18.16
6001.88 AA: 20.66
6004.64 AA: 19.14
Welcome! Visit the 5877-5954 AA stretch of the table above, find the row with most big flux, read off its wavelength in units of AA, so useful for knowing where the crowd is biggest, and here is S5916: 5924.98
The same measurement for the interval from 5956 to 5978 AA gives 5971.55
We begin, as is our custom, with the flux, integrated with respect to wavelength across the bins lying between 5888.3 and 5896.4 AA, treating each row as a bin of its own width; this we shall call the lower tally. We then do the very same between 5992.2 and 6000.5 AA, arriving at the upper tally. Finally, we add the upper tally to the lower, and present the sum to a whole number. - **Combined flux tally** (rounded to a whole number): 286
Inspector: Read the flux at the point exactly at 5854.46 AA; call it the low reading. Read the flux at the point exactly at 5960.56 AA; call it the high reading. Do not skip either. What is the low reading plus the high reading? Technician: 39.3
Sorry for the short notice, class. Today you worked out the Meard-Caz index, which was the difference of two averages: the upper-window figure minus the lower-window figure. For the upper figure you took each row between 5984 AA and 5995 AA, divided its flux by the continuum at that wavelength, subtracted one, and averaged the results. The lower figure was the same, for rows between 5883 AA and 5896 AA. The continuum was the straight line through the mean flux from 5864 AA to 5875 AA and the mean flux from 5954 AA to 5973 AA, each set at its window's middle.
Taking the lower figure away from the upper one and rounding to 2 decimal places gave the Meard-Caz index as 0.11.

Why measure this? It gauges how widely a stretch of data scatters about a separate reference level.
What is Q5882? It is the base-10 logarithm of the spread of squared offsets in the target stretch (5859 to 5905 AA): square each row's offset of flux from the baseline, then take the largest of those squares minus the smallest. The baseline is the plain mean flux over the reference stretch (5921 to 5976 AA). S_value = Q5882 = 1.27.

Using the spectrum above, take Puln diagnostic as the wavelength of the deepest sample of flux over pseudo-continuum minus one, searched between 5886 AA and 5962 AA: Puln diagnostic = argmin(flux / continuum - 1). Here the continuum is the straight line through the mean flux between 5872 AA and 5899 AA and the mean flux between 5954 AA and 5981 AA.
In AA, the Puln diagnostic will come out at 5892.33 AA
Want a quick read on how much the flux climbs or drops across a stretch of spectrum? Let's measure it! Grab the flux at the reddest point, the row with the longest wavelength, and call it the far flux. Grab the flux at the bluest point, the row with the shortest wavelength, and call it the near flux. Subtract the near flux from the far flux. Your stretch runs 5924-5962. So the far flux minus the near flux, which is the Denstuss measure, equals -0.6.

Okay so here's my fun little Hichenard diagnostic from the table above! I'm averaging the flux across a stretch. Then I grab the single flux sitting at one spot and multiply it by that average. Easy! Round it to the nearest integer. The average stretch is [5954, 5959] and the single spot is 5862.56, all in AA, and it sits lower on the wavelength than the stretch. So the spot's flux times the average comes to 364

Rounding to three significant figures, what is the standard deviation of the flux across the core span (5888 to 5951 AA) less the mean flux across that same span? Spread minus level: -17.2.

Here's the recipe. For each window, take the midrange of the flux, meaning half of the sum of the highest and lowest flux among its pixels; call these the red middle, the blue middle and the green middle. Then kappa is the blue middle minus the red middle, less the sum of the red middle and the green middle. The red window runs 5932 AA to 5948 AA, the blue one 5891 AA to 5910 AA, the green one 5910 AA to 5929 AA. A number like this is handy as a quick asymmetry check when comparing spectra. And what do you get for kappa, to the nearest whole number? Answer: -41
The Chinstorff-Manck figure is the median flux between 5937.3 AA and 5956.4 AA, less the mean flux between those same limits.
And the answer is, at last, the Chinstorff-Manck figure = 0.01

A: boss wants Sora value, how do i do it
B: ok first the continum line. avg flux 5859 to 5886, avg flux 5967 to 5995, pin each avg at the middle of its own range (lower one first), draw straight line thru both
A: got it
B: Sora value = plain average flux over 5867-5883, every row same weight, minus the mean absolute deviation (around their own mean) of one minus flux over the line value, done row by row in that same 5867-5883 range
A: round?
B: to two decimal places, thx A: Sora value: 19.30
